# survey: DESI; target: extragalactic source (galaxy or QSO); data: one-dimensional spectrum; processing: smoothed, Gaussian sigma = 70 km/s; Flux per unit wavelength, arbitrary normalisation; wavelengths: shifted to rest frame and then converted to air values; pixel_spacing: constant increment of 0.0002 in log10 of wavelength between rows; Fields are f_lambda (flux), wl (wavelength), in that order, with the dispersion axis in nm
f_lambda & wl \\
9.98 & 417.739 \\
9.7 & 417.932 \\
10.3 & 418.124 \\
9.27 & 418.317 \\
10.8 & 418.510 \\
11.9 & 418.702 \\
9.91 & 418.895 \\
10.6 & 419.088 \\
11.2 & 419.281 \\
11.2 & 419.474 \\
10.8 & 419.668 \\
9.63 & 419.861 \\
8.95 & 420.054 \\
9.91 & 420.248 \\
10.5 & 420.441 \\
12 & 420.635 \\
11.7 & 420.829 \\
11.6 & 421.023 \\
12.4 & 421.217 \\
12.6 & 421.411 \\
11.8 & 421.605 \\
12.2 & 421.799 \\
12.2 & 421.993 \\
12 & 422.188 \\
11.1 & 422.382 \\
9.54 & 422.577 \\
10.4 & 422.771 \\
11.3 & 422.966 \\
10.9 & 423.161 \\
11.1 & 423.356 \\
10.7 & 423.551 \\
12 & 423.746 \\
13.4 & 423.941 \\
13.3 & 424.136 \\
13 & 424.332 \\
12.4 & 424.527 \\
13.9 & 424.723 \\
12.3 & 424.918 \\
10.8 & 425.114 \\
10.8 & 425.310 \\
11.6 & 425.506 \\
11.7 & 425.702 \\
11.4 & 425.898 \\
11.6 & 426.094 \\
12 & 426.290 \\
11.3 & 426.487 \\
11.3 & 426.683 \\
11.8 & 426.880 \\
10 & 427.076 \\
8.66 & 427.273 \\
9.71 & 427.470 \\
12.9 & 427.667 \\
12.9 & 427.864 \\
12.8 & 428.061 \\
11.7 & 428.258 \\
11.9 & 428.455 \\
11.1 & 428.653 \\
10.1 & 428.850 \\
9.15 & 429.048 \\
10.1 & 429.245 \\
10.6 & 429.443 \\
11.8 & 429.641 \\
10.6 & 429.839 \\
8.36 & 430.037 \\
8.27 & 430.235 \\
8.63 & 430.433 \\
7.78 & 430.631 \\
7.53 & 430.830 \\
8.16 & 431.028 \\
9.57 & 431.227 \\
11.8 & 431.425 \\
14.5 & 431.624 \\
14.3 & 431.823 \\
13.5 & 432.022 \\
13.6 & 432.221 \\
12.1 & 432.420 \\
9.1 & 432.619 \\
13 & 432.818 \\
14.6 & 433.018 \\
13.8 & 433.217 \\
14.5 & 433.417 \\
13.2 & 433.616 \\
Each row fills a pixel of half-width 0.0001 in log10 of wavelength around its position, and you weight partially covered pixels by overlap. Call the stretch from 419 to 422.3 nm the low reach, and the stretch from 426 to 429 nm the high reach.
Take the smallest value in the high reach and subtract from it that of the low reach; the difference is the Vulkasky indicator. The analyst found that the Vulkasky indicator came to -0.3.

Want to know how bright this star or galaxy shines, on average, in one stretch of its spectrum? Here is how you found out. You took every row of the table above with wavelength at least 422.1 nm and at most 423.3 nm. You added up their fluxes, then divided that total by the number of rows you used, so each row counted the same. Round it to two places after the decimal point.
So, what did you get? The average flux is 10.87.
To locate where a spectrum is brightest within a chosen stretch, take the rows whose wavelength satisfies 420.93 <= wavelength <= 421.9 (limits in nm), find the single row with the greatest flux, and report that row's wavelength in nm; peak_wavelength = 421.411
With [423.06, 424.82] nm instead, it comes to 424.723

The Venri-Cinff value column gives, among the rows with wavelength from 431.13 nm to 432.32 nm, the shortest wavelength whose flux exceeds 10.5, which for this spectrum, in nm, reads 431.425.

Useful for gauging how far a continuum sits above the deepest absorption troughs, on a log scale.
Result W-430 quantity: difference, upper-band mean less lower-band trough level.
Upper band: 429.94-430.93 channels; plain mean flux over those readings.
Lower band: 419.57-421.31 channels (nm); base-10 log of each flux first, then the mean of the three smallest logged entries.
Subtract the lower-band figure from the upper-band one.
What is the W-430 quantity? 7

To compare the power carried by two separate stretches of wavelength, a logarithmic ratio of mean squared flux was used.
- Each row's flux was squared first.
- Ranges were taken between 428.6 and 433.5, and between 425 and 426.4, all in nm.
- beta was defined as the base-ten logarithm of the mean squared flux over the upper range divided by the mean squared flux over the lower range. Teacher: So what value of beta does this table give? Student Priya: -0.01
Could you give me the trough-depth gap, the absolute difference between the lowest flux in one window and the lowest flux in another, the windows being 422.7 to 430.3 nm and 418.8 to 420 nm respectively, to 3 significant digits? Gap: 1.36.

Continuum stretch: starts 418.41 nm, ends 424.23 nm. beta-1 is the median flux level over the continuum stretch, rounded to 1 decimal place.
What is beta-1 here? 11.2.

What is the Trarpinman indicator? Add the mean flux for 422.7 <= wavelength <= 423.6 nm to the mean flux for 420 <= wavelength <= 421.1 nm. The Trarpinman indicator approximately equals 21.7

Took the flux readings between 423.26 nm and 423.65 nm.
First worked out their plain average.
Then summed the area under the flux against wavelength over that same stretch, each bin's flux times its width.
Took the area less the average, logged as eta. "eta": -6.65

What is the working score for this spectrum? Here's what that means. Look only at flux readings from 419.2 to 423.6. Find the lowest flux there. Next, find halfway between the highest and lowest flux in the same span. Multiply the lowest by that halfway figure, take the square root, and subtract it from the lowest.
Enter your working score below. -0.9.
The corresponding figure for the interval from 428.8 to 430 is -0.6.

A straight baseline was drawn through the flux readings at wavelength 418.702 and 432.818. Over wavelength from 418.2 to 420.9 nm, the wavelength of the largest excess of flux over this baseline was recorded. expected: 418.702 nm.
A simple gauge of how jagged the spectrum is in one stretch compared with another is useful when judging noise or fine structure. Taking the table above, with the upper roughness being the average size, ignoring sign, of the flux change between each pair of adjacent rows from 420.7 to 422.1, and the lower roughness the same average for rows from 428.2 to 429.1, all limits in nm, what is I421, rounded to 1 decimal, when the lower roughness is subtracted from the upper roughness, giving -0.4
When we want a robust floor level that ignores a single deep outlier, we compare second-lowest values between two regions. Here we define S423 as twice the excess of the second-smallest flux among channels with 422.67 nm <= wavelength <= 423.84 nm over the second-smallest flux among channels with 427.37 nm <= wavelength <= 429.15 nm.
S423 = 2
